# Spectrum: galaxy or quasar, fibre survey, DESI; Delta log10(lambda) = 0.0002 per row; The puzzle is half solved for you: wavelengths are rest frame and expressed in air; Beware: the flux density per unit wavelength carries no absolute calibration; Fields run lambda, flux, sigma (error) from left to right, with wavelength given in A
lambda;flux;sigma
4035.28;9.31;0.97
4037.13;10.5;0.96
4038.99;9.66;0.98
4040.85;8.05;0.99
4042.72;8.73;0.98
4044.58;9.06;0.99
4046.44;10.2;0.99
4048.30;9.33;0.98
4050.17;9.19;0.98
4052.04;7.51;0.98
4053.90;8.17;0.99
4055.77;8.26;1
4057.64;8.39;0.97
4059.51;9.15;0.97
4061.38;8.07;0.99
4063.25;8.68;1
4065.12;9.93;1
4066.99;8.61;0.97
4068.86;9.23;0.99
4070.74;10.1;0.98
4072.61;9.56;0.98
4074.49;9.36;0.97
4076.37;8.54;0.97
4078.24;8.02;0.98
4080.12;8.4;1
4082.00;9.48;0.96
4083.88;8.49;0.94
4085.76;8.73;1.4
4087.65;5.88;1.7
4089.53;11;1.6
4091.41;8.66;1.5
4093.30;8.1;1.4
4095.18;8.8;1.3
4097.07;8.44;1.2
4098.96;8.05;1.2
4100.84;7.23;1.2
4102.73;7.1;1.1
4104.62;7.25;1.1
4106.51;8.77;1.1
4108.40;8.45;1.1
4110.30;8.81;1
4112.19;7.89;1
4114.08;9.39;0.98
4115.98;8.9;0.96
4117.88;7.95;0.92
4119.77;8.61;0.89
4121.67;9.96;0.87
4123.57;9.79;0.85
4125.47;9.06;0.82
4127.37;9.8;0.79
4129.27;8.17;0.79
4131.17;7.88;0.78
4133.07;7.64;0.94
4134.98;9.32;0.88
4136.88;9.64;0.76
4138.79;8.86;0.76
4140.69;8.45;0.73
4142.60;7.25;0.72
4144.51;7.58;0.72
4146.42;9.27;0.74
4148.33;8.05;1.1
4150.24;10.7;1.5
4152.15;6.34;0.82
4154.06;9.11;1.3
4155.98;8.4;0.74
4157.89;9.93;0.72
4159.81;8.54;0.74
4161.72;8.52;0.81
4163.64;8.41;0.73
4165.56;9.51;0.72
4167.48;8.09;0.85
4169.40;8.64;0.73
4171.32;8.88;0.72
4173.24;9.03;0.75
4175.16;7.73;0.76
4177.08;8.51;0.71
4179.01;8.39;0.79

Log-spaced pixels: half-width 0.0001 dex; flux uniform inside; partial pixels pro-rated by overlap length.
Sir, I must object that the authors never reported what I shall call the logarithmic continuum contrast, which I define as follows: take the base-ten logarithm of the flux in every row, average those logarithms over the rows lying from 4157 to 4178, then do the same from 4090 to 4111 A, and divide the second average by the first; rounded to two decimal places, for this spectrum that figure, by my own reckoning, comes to 0.97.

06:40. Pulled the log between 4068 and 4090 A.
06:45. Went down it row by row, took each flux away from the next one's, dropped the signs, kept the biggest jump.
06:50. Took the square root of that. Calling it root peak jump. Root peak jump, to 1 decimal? 2.3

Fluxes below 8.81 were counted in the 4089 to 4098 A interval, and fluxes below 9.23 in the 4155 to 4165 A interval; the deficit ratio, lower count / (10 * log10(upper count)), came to 0.66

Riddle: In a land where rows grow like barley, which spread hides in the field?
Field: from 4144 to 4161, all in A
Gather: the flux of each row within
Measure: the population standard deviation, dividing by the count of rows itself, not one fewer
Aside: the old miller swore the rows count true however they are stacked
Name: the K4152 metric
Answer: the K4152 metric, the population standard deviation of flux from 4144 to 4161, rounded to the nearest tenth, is 1.2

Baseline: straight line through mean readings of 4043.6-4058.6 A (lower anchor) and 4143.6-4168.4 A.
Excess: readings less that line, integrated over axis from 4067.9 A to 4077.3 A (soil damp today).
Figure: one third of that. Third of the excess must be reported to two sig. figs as 1.9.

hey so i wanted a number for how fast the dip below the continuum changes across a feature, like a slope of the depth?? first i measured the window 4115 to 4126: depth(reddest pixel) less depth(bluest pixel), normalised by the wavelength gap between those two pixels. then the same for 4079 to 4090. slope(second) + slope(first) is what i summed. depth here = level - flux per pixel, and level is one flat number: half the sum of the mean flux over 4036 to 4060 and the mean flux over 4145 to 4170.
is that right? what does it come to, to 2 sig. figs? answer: -0.29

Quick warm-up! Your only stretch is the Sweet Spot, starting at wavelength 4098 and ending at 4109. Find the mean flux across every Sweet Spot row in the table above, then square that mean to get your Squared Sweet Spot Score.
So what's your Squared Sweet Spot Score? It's 61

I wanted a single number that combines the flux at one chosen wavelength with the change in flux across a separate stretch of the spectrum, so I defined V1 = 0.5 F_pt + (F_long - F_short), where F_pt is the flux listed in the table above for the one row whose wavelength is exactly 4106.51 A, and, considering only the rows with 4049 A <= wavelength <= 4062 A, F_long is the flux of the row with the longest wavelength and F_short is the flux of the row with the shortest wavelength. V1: 3.3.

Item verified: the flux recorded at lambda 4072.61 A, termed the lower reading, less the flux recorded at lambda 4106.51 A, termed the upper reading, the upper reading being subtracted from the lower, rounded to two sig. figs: 0.79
